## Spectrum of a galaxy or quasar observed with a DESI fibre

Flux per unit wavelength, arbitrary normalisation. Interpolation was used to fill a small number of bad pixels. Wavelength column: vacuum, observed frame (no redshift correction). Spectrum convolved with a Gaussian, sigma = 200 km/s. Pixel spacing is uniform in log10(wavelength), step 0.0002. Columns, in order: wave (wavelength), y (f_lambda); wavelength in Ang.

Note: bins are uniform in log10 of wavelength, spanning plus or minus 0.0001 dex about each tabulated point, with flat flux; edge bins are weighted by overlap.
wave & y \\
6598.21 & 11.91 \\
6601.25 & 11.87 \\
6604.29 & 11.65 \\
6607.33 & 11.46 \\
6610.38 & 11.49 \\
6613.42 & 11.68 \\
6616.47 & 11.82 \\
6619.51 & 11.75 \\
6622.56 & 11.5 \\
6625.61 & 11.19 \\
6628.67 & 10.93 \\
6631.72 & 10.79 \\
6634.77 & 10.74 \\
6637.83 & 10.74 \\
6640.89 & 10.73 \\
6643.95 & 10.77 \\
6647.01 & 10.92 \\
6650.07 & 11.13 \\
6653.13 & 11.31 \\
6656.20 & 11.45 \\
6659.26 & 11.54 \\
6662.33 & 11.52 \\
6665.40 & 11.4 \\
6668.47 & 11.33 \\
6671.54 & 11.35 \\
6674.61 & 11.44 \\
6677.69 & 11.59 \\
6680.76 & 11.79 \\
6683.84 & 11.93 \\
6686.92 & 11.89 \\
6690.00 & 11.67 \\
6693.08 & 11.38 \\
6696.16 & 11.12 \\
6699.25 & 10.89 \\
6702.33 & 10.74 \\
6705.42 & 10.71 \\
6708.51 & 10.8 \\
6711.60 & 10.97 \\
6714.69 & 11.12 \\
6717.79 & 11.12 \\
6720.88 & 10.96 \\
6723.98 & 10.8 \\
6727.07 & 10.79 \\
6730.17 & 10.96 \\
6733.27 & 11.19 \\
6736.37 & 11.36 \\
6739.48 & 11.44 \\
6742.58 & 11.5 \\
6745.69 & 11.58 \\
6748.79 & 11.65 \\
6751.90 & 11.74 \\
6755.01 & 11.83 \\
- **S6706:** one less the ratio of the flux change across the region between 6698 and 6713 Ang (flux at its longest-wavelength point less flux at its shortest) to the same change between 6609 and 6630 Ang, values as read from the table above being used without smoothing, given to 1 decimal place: 1.1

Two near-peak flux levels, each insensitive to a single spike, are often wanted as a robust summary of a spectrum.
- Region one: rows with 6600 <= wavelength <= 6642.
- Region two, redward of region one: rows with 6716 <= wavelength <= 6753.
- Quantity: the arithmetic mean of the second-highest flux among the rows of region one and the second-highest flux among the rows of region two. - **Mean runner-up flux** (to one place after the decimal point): 11.7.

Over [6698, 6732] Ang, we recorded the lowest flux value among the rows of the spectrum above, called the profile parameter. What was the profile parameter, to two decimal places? 10.71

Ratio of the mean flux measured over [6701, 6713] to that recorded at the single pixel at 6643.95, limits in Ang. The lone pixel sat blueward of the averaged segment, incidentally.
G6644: 1.00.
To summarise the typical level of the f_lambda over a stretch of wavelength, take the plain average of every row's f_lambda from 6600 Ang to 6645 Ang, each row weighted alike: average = 11.3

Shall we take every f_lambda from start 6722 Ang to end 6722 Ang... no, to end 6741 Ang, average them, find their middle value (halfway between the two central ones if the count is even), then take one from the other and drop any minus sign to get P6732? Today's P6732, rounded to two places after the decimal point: 0.01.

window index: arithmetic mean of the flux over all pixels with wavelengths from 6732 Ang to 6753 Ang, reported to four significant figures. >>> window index 11.49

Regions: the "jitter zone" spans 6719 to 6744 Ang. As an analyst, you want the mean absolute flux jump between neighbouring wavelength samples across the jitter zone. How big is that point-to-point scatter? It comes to 0.13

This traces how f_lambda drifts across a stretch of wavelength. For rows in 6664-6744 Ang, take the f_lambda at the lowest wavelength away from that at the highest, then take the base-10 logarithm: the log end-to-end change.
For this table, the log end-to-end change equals -1.00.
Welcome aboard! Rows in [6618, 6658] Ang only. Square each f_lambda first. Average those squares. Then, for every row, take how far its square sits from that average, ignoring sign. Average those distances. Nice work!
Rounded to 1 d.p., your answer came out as 6.5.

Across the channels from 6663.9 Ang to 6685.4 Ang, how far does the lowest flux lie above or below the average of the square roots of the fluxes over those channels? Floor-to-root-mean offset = 7.93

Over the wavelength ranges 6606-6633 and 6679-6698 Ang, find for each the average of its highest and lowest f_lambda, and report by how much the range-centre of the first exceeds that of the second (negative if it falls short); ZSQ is -0.22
